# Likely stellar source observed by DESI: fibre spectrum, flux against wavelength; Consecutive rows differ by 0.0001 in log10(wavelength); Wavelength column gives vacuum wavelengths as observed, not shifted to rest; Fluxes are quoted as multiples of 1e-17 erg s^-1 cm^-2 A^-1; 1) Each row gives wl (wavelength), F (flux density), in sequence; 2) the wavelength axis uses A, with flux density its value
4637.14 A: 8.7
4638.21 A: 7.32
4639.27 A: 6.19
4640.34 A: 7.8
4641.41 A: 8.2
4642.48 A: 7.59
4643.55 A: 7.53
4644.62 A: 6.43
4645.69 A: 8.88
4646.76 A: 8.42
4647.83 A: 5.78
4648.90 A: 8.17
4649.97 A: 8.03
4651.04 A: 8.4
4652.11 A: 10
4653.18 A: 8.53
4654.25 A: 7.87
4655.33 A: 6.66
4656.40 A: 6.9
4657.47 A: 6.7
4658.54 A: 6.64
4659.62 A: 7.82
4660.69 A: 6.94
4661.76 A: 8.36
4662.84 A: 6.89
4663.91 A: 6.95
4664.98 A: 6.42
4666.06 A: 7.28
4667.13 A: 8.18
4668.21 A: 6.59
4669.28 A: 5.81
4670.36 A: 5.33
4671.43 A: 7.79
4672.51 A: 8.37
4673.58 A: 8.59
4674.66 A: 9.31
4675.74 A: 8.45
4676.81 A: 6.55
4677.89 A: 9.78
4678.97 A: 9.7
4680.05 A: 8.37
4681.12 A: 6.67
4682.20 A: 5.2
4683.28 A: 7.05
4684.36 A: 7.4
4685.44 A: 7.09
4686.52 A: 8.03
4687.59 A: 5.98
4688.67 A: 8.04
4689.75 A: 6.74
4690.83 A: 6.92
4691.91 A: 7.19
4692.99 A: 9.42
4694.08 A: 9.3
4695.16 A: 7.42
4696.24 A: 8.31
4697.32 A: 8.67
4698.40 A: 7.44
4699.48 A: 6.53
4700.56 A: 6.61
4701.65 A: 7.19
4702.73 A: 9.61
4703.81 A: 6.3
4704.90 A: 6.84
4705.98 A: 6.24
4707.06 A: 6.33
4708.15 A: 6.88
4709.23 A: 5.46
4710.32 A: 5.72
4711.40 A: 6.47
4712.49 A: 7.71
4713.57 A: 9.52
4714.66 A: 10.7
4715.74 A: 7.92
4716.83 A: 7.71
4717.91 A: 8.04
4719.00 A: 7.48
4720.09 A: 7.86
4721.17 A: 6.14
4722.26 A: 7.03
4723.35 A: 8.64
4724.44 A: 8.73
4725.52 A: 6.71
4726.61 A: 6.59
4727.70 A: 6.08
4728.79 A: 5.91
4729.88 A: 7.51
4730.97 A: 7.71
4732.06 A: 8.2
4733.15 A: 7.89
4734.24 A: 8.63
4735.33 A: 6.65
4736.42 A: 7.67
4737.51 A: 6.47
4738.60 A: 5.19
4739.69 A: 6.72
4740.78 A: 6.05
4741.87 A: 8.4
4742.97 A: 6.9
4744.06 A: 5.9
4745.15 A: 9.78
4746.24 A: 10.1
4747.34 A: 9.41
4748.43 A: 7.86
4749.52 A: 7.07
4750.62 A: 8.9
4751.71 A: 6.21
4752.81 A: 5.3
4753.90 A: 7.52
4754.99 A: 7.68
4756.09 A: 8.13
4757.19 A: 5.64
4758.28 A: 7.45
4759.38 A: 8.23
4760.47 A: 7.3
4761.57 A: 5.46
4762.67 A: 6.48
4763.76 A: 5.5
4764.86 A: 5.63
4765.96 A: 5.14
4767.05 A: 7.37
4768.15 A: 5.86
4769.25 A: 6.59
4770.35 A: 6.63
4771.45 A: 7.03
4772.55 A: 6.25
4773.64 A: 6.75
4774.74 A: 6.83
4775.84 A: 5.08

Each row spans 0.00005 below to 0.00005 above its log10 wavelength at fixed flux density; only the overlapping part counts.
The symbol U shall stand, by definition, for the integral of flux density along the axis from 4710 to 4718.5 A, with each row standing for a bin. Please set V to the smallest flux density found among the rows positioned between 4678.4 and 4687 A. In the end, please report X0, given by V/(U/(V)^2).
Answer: 2.06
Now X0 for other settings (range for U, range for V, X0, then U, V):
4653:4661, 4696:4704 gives 4.34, 57.6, 6.3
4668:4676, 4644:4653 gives 3.20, 60.3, 5.78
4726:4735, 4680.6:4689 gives 2.14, 65.6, 5.2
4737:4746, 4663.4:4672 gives 2.39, 63.4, 5.33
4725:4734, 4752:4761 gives 2.32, 64.1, 5.3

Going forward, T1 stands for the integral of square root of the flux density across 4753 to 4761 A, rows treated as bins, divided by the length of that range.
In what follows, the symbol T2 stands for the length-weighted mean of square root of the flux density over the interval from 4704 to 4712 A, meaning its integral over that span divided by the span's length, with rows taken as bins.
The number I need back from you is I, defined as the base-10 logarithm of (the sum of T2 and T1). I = 0.717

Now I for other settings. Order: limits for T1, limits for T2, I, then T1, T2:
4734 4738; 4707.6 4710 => 0.712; 2.69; 2.46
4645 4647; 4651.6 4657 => 0.758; 2.91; 2.81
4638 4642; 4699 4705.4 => 0.731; 2.72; 2.67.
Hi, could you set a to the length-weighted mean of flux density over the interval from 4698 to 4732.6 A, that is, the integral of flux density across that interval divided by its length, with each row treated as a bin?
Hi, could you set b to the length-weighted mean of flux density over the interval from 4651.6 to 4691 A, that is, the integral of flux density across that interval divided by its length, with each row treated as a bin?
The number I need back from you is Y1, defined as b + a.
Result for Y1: 14.8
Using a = 7.3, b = 7.46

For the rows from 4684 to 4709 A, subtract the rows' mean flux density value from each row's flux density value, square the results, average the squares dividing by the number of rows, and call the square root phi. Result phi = 1.03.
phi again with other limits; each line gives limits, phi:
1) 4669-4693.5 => 1.31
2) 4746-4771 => 1.33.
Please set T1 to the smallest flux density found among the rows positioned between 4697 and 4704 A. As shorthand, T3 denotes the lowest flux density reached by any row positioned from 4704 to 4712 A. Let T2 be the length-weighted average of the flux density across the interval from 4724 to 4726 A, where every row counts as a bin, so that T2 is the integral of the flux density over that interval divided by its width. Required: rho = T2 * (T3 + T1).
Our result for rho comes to 91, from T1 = 6.3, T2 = 7.7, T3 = 5.46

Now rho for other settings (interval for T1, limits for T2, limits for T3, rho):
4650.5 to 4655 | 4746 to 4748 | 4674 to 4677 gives 138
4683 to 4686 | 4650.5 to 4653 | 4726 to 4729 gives 118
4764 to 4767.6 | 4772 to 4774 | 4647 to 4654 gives 71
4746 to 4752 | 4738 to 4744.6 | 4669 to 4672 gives 75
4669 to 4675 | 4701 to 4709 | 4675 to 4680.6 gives 83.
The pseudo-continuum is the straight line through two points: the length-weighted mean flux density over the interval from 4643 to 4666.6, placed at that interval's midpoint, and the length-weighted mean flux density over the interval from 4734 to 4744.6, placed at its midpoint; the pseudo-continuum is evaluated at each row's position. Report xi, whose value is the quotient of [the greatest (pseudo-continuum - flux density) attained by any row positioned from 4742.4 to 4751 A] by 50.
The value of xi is 0.017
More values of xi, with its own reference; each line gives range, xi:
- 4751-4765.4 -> 0.028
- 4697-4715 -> 0.032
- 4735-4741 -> 0.032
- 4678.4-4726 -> 0.042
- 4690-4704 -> 0.016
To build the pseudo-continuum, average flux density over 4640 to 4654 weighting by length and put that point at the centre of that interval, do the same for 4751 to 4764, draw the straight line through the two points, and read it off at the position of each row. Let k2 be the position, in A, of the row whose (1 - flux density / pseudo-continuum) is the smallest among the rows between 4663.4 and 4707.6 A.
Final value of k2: 4702.73 A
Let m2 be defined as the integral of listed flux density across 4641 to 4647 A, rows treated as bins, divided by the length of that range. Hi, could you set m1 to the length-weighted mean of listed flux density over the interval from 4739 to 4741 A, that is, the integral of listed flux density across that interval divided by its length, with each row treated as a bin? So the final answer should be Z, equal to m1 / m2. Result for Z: 0.82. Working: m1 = 6.4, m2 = 7.8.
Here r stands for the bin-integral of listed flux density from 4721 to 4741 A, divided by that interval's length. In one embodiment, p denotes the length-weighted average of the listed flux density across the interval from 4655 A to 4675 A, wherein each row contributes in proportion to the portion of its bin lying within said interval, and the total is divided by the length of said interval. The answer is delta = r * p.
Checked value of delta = 51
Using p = 7.23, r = 7.11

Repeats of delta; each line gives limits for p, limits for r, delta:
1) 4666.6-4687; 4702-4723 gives 56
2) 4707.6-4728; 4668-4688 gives 56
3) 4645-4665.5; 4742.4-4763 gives 57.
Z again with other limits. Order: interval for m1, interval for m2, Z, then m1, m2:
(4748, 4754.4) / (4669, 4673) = 1.04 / 7.1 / 6.9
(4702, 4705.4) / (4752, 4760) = 1.06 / 7.6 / 7.1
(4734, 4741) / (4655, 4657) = 0.99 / 6.7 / 6.8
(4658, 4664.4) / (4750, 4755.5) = 1.02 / 7.3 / 7.1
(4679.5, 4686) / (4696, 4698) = 0.82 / 7.0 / 8.5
